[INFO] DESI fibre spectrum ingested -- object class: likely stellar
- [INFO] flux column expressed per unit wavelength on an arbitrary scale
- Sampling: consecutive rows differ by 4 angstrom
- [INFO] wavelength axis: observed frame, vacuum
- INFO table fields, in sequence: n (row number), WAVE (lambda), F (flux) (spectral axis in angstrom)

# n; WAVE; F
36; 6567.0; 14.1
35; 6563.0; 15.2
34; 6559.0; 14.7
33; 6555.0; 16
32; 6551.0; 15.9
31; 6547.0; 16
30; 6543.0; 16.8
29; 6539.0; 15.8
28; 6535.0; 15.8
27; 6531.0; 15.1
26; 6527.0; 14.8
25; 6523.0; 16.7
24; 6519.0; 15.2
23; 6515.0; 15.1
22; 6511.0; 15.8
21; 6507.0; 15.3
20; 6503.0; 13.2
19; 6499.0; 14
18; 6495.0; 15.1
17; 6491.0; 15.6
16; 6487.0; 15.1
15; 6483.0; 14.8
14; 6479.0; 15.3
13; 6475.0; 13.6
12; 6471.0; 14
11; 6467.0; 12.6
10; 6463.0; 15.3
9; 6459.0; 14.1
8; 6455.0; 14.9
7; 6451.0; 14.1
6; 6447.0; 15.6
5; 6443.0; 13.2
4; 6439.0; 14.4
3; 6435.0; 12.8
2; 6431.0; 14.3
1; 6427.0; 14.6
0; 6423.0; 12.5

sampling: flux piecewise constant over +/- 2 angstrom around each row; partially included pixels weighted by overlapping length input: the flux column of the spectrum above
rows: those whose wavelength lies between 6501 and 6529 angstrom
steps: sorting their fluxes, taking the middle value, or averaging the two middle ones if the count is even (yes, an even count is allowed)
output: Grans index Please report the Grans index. 15.2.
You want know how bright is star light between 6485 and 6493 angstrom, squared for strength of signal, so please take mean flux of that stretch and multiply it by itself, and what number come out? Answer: 236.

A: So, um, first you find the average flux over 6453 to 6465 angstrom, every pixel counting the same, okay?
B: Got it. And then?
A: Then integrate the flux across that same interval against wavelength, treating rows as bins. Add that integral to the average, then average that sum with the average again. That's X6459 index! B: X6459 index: 103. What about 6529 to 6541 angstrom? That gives 109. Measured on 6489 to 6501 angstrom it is 104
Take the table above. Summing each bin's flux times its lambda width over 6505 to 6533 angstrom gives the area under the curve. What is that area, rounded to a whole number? 432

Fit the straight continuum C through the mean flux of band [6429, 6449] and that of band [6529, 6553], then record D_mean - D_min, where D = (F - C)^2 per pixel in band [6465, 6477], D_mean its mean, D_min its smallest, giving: 1.4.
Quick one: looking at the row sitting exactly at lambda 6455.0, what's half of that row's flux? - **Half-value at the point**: 7.45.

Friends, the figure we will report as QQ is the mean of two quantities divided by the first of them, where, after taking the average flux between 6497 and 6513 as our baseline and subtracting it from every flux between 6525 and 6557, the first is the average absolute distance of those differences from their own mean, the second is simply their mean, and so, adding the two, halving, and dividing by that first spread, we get 1.95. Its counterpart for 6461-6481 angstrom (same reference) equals 0.27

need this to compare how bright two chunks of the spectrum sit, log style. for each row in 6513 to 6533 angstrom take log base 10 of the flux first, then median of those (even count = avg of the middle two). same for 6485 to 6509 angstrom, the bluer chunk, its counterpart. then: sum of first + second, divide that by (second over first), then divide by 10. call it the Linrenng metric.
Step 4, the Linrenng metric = 0.236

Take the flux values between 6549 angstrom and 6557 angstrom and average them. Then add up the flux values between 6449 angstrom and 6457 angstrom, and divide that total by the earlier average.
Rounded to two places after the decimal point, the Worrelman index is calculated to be 1.82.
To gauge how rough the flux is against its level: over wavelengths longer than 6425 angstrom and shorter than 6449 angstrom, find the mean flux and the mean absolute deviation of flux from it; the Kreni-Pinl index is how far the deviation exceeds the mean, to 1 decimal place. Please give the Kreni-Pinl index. -13.4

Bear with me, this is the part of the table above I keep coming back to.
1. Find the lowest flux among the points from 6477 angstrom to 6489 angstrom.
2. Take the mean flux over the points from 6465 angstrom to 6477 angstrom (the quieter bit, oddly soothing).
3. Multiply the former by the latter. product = 198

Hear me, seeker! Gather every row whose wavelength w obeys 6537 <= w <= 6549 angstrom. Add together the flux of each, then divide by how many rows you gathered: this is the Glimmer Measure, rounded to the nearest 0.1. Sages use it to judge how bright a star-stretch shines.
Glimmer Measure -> 16.2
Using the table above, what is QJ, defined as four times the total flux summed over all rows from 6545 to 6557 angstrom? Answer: 192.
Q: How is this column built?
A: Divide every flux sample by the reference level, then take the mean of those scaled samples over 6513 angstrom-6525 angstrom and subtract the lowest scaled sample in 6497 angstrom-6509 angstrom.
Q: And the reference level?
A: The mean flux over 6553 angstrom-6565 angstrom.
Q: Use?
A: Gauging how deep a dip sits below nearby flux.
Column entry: 0.16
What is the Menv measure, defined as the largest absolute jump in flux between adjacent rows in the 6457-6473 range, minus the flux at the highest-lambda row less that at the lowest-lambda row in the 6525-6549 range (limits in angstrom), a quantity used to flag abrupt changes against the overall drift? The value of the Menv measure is 1.5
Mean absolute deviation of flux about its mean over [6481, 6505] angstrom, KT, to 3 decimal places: 0.689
